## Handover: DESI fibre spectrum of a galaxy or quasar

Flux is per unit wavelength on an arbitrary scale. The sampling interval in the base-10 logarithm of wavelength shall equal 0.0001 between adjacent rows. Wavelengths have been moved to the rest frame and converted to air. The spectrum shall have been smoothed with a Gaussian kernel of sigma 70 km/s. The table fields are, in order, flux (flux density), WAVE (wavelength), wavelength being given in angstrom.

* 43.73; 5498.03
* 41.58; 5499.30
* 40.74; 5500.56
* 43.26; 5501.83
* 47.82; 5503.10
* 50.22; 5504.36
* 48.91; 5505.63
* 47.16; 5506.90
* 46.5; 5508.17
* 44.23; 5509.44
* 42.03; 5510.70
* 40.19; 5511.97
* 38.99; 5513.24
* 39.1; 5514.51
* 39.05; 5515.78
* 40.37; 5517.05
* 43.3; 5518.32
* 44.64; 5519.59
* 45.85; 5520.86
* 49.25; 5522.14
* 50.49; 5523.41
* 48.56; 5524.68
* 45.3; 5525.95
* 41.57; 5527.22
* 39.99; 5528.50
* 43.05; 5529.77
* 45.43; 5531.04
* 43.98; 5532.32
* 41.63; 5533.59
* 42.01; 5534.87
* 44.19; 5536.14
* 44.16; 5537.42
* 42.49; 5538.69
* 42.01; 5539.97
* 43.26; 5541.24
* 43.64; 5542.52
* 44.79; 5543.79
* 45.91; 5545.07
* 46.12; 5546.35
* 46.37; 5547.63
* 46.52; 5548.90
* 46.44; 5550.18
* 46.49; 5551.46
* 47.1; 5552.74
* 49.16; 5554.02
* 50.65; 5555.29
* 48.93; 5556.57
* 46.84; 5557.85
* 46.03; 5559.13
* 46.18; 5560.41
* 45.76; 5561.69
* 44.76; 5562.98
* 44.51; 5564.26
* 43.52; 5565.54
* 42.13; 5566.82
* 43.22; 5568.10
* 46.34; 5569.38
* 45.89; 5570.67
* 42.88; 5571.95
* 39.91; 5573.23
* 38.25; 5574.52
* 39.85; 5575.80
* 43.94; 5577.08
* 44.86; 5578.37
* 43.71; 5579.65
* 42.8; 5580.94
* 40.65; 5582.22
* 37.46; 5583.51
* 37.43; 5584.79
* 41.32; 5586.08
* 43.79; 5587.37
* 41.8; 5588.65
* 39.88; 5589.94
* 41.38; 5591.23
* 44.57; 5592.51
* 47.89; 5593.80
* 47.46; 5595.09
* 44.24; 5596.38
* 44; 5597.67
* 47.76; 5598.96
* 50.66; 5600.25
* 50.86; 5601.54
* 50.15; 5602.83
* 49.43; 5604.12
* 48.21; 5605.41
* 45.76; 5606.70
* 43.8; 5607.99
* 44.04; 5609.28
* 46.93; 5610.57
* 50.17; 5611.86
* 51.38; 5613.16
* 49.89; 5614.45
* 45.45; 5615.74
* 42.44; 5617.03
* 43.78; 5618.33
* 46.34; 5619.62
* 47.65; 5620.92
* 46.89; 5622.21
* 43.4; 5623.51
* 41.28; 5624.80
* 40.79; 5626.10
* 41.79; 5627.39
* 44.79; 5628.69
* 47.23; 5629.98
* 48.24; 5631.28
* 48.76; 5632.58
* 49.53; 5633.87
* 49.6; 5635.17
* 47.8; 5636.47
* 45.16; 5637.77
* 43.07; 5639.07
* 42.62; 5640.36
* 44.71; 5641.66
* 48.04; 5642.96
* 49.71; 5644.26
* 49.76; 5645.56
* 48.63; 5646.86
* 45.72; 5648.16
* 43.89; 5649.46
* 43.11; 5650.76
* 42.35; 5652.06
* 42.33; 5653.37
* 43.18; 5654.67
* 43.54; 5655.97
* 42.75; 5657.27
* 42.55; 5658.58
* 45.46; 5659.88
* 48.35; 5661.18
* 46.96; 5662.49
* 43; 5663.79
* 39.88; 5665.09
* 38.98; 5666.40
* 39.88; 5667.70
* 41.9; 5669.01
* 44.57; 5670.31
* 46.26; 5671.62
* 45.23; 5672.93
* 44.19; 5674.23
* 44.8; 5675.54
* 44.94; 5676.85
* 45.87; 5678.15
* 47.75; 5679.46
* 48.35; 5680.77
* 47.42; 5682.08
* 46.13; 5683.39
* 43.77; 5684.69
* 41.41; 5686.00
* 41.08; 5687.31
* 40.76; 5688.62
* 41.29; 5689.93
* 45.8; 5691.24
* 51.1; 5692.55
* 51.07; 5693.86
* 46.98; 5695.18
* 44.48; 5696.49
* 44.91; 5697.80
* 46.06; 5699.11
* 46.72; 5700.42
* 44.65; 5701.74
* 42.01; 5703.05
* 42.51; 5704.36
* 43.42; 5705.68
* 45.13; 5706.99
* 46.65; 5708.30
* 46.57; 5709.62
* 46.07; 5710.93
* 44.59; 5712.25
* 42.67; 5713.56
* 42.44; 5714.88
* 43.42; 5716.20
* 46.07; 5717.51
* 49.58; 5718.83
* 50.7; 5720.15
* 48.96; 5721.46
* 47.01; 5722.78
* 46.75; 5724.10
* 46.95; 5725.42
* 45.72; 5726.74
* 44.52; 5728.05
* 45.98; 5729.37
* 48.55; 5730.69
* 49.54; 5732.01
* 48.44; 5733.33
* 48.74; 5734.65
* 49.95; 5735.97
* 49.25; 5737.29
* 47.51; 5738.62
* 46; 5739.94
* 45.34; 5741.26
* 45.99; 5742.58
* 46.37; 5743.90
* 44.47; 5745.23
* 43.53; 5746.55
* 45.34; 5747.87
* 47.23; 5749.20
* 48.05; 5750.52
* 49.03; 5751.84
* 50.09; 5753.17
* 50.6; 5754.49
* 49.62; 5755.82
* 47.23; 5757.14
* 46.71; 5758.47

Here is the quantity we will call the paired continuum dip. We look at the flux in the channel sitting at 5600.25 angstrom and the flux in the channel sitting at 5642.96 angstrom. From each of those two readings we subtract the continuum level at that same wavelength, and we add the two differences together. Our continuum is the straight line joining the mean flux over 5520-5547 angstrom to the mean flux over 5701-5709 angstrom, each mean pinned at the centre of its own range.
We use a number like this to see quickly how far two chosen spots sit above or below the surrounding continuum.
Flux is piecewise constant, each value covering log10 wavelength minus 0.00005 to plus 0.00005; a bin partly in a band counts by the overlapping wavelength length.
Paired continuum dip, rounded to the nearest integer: 10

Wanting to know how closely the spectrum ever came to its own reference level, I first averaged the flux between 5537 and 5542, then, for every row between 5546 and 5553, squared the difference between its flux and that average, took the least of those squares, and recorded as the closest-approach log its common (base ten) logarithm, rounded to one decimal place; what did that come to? 1.0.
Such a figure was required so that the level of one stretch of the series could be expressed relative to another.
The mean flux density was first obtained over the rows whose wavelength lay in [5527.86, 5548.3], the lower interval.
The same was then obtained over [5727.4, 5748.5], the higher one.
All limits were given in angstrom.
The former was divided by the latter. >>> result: 0.93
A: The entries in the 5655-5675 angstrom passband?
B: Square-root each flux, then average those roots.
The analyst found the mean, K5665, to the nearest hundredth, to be 6.60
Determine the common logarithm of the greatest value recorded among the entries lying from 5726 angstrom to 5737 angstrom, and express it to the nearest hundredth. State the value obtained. 1.70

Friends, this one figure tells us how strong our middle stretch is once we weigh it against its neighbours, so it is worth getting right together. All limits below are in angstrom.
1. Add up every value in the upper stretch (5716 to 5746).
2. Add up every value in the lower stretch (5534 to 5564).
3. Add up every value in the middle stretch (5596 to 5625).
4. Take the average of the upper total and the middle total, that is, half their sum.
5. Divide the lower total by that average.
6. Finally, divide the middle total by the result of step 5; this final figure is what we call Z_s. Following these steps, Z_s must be 1106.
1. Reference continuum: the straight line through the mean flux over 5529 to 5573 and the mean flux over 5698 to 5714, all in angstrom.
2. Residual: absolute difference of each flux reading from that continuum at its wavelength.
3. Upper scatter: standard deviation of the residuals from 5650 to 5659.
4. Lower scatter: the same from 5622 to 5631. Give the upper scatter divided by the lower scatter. 0.34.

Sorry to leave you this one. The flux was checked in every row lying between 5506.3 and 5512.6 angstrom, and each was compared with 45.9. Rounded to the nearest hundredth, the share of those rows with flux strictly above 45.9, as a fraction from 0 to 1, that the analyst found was 0.40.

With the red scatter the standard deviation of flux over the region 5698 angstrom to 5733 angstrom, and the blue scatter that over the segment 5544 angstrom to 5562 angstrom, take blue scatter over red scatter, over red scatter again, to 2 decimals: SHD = 0.27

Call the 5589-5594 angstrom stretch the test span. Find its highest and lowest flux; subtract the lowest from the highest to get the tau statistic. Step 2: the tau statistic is 8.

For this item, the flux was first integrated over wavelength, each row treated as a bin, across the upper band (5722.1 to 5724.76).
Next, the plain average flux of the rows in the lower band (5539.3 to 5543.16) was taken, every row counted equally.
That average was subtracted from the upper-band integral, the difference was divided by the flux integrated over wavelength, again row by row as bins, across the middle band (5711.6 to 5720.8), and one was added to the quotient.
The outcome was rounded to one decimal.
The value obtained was 1.2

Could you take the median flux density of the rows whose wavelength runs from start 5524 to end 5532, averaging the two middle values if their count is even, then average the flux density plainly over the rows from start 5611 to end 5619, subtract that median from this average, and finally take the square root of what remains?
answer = 1.7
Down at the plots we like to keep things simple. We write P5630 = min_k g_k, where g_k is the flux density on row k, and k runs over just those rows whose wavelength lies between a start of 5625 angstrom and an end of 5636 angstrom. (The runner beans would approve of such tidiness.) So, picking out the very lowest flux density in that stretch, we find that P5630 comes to 40.79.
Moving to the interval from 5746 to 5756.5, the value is 43.53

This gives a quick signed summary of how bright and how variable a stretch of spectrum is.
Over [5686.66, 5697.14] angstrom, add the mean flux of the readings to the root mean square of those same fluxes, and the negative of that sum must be -90.8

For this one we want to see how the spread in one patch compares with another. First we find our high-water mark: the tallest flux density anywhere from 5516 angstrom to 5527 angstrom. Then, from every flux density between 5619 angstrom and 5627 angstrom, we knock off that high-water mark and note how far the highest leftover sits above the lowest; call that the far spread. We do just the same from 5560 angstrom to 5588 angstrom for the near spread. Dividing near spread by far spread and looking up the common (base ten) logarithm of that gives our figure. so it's 0.11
